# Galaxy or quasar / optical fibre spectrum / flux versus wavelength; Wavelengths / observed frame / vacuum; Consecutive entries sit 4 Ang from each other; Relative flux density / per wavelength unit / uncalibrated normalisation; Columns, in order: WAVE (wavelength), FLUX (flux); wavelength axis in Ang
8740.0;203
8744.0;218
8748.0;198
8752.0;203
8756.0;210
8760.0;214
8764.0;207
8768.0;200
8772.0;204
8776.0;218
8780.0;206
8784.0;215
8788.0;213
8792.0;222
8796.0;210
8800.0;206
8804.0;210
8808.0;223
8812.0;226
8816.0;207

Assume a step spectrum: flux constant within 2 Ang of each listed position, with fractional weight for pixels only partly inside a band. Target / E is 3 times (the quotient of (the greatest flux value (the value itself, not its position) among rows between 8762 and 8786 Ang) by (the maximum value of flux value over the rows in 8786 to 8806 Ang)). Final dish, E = 2.95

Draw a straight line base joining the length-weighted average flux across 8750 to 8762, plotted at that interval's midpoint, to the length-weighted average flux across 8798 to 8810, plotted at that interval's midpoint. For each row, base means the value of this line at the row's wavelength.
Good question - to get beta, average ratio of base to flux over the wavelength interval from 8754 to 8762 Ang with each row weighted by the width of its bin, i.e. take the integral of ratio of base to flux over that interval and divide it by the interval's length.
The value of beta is 0.99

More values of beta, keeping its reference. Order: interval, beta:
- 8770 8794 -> 0.99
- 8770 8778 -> 1.00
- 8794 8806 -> 1.02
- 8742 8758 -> 1.01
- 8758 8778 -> 1.01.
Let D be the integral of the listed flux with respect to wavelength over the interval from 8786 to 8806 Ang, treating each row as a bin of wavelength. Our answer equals 4244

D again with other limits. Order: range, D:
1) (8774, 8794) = 4296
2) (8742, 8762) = 4172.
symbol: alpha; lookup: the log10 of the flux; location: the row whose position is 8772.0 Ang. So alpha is 2.31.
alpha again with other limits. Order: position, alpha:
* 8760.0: 2.33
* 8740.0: 2.31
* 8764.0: 2.32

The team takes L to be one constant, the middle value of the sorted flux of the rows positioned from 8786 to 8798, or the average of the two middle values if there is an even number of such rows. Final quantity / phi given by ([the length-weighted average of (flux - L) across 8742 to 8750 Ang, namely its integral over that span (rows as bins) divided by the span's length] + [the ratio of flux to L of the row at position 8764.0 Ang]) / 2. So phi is -2.01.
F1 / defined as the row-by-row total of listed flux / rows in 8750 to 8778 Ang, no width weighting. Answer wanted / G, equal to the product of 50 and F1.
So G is 72800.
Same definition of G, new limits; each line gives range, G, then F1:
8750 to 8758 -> 20650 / 413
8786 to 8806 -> 53050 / 1061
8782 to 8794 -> 32500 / 650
